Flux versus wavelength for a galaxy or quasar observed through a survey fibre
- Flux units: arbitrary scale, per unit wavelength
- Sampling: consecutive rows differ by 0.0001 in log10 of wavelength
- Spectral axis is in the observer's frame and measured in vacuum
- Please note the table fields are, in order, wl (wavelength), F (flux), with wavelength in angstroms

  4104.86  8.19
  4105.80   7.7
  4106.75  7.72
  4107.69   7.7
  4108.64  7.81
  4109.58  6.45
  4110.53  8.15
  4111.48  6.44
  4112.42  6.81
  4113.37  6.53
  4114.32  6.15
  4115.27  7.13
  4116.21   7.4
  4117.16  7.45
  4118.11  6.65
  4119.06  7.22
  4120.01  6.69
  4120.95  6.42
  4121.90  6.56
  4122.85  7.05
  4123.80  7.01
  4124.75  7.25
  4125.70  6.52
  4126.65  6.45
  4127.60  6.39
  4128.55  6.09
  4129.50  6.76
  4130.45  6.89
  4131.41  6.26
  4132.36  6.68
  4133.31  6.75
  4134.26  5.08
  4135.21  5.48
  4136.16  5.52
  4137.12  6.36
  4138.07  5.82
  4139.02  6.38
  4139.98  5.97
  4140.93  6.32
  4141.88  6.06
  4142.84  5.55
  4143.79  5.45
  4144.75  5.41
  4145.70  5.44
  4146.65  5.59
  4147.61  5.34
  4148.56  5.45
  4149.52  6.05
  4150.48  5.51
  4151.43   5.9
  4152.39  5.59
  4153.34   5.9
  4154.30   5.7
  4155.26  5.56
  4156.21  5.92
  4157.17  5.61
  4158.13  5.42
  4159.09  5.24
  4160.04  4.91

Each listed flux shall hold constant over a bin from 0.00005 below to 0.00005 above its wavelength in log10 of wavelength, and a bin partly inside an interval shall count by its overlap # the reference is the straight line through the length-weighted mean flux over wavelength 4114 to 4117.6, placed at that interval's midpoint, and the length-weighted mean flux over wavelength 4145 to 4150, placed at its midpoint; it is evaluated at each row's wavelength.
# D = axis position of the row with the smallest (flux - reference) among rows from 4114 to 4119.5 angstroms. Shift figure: 4114.32 angstroms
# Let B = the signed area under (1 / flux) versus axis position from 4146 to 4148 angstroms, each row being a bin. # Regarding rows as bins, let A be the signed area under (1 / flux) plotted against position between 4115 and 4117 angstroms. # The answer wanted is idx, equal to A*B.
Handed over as 0.10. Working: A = 0.3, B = 0.37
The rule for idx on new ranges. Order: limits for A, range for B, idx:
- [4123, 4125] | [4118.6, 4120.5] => 0.08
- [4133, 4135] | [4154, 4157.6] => 0.22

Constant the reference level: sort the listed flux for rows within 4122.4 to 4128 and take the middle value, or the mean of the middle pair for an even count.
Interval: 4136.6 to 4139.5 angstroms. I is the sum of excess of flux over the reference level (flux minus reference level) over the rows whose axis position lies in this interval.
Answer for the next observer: -1.7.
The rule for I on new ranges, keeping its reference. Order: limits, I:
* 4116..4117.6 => 1.3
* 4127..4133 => -1.5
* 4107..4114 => 2.5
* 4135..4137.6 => -2.9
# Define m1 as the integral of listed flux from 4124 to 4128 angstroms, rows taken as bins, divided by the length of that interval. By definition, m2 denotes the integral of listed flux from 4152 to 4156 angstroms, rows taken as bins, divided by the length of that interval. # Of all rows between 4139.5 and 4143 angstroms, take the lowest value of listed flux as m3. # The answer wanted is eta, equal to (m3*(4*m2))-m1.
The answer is 120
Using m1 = 6.7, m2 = 5.71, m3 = 5.55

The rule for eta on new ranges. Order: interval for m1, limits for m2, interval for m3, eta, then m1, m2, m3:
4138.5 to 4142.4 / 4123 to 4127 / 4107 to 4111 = 170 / 6.2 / 6.84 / 6.45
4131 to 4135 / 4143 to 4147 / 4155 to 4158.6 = 113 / 6.2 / 5.49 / 5.42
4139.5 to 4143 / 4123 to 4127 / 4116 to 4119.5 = 176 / 6.0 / 6.84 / 6.65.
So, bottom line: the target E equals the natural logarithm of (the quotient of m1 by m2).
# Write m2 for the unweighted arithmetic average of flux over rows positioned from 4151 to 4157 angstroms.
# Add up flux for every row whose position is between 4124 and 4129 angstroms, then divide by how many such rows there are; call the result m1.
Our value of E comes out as 0.13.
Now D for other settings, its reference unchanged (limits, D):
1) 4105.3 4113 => 4109.58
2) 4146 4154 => 4147.61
